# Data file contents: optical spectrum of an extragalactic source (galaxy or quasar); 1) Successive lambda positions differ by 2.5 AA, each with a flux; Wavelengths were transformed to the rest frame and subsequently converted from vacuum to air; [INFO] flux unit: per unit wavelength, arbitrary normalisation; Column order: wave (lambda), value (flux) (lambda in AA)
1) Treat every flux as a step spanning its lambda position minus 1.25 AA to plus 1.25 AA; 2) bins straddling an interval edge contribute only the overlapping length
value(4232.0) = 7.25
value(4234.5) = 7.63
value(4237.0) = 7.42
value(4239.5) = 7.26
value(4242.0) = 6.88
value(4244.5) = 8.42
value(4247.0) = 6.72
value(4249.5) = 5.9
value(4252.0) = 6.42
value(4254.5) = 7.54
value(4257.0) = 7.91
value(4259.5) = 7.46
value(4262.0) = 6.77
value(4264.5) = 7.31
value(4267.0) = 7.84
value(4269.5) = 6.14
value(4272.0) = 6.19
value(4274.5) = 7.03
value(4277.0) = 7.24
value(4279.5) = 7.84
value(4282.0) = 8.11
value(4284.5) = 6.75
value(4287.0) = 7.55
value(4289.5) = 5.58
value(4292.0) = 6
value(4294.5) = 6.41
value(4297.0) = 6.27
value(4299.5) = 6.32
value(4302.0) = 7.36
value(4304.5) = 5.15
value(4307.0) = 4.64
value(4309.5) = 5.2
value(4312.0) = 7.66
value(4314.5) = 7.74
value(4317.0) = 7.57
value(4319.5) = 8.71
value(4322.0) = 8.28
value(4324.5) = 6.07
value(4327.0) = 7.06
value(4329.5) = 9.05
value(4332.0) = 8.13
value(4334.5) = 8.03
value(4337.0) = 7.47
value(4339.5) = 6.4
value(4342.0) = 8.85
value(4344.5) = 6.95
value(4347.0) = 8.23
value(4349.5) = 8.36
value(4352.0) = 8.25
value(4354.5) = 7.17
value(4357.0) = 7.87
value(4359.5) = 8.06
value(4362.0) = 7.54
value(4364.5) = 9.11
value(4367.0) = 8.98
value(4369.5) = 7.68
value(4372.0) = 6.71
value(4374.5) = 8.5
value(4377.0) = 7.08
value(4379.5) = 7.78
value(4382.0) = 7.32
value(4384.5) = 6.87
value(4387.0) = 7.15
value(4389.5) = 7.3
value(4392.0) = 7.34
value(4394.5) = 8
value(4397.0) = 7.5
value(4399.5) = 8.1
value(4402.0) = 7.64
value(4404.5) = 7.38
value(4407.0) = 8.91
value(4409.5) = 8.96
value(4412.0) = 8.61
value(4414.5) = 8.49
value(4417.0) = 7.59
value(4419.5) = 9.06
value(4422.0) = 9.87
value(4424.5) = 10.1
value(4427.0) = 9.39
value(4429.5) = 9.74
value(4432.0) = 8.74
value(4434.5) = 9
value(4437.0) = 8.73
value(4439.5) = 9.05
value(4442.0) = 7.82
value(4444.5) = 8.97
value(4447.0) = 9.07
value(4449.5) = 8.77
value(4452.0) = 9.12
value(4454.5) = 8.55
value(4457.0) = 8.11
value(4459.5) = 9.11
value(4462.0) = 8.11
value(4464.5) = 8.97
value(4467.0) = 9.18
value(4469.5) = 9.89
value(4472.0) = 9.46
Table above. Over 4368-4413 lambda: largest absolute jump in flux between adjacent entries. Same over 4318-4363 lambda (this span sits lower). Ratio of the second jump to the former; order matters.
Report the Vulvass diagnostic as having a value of 1.37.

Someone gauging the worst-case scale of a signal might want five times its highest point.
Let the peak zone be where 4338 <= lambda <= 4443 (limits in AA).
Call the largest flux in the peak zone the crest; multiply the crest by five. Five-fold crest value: 50.5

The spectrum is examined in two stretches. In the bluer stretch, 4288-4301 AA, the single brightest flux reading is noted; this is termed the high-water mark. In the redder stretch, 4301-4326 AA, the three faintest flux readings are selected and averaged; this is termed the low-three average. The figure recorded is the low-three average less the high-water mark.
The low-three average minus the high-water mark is -1.4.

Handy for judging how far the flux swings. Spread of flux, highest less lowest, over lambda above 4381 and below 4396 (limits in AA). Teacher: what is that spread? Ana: 1.1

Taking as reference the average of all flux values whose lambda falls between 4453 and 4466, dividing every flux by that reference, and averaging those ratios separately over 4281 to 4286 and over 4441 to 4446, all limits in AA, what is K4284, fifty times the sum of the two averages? 92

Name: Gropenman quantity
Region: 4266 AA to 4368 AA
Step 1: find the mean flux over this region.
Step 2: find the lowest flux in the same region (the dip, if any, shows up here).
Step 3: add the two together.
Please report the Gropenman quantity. 11.9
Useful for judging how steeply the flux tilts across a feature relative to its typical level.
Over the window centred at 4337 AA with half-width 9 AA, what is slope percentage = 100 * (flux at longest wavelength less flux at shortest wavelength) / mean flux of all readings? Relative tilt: -27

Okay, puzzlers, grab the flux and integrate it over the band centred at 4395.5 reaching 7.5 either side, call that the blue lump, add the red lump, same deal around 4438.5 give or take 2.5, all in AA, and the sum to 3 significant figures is 159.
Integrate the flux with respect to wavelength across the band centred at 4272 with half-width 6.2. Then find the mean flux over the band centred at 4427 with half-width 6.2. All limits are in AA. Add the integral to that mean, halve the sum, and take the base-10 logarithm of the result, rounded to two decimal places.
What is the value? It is 1.68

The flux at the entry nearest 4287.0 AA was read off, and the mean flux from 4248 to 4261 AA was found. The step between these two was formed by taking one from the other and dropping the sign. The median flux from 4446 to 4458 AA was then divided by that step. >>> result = 17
